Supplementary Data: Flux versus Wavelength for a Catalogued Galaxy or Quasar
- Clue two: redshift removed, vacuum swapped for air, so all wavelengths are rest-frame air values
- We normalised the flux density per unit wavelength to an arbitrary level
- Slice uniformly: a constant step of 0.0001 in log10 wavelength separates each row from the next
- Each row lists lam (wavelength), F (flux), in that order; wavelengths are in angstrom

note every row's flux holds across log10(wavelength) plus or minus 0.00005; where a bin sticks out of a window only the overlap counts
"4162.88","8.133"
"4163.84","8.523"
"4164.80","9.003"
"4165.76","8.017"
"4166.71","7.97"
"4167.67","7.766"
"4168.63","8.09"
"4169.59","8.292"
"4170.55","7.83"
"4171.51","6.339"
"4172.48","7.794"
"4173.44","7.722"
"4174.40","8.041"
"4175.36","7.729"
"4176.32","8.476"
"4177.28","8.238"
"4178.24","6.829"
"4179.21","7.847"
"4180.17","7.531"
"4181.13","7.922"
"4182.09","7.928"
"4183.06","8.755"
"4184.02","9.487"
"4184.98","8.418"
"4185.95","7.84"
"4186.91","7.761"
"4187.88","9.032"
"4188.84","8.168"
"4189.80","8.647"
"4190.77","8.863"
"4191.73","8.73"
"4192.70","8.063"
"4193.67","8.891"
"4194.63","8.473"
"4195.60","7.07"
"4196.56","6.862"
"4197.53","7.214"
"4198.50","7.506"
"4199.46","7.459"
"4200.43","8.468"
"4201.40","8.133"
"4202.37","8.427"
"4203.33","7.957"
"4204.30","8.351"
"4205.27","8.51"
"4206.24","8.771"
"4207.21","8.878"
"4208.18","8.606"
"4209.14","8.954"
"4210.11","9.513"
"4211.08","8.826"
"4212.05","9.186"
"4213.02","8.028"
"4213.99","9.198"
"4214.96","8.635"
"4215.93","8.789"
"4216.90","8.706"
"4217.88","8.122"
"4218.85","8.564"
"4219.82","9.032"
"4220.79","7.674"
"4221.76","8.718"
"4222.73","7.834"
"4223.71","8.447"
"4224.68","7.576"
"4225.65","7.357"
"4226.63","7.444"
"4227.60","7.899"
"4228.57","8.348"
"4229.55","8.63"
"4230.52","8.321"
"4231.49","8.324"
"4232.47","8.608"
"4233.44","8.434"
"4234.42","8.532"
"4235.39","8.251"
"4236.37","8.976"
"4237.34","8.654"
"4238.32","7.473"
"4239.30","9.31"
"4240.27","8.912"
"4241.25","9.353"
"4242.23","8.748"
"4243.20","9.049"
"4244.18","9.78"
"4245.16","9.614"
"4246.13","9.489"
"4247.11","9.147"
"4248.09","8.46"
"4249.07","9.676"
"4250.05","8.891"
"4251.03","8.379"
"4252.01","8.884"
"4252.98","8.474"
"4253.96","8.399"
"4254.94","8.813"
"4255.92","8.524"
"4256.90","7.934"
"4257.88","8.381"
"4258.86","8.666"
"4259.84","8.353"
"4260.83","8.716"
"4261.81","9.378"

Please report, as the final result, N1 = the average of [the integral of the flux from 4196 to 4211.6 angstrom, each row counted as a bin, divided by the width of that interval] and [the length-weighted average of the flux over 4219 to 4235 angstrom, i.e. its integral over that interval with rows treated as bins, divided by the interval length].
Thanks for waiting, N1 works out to 8.24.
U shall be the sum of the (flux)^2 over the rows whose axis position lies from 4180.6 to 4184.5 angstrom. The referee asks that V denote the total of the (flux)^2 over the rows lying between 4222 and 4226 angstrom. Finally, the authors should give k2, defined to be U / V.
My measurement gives 1.2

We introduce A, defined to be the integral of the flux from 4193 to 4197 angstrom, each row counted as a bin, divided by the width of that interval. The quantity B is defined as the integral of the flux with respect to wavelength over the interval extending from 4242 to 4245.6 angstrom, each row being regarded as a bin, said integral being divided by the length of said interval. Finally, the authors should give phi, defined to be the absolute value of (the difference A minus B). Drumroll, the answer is 1.48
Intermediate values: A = 7.85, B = 9.3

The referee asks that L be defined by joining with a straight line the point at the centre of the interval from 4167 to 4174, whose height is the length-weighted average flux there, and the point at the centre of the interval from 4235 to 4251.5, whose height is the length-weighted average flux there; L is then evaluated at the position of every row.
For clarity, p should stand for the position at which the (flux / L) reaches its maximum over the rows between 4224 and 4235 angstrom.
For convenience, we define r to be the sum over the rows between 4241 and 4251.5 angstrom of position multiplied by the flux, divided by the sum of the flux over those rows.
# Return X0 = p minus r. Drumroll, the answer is -16.5 angstrom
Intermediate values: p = 4229.55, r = 4246.1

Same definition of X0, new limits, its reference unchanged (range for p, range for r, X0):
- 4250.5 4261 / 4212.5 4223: 34.2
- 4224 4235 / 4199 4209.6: 25.1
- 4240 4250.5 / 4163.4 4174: 75.7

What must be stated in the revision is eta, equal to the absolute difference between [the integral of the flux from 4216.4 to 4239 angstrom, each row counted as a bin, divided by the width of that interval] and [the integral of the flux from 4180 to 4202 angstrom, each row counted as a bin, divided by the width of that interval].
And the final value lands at 0.1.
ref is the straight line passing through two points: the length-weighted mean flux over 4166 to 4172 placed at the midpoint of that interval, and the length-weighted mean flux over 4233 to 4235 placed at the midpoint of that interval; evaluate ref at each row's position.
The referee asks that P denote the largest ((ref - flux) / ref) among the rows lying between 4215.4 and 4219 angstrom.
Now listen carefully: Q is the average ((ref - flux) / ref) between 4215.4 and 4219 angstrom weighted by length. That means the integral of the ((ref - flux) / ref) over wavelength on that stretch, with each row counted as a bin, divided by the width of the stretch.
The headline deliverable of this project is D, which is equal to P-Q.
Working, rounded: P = 0.020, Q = -0.03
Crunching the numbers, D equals 0.052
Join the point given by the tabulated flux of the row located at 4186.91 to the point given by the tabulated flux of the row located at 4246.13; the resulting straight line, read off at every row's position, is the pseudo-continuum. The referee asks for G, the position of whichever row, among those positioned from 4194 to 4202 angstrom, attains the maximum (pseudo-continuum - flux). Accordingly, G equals 4196.56 angstrom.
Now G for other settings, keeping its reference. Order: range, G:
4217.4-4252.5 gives 4238.32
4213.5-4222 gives 4220.79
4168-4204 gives 4196.56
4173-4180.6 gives 4178.24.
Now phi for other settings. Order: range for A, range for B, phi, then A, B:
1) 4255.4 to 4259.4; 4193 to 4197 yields 0.53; 8.38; 7.9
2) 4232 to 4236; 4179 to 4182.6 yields 0.66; 8.47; 7.8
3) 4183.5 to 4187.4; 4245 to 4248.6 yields 0.77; 8.38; 9.1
